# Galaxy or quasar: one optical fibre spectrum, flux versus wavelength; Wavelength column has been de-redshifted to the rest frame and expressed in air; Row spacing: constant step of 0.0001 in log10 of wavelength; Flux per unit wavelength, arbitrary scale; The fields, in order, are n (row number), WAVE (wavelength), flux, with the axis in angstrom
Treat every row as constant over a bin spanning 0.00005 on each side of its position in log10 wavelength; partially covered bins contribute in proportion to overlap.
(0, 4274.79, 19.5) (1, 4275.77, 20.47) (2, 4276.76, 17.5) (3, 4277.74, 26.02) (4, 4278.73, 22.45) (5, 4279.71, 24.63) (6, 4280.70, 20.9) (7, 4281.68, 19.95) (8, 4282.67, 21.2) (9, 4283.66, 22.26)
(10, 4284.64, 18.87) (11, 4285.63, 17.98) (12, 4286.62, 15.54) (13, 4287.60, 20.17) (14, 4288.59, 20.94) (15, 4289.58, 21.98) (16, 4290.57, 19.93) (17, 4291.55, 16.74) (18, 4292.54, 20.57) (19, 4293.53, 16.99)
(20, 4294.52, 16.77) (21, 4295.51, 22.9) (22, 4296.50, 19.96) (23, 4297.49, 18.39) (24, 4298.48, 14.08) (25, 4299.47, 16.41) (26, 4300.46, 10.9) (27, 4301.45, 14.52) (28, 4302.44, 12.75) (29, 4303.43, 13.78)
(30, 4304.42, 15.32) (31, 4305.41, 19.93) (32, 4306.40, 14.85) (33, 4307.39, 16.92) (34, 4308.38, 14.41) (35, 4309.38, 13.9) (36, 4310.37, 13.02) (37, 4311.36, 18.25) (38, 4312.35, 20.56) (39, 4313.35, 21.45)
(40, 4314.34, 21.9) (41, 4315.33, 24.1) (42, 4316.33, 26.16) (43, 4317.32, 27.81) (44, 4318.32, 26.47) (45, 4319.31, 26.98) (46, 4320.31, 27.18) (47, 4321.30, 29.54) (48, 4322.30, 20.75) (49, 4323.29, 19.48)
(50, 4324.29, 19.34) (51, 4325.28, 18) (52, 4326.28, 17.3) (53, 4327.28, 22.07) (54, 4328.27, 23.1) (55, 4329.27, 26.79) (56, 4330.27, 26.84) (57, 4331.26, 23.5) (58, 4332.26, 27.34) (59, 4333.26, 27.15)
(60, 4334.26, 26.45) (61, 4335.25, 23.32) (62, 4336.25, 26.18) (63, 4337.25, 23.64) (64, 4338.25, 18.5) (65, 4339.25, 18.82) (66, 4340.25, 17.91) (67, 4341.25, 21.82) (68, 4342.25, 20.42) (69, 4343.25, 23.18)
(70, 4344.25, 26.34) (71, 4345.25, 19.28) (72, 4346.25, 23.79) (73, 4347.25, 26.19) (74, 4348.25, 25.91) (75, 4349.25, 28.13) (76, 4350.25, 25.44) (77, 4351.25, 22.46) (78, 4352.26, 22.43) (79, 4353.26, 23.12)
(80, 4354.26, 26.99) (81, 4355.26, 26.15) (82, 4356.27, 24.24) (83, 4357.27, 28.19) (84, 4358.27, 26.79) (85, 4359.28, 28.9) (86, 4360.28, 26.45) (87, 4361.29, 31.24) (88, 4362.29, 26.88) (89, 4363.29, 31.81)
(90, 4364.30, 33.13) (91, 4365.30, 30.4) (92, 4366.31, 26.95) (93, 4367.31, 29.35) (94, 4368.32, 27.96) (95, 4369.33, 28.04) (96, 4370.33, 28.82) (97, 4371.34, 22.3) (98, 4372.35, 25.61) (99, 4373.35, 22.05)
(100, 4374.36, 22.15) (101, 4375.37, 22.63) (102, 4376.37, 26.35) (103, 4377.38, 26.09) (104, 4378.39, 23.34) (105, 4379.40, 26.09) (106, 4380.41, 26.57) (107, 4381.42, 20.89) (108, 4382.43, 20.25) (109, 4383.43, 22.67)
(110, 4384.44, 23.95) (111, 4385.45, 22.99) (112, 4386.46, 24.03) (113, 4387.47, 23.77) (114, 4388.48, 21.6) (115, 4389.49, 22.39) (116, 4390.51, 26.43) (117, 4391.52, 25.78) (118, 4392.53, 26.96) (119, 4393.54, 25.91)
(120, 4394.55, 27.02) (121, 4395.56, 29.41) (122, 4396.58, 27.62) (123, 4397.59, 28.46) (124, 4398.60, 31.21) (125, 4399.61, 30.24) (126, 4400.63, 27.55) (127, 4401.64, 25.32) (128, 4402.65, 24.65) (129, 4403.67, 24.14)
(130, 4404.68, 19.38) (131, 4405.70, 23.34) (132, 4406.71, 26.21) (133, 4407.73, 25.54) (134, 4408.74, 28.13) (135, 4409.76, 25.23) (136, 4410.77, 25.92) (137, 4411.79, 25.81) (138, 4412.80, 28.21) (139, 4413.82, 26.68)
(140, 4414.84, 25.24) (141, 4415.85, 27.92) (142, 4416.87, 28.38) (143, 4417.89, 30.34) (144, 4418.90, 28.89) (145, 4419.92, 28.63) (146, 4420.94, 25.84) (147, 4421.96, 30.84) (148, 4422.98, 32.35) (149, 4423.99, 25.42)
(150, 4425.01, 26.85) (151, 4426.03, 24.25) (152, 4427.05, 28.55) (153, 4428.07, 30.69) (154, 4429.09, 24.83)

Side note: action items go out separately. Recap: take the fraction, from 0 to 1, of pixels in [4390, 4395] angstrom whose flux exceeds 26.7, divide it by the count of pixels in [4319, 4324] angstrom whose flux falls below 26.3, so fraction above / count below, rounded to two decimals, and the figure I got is 0.20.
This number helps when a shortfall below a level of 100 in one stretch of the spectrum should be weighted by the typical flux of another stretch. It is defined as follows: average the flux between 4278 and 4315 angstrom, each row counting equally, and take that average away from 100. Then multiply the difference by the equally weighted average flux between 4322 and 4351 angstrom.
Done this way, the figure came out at 1882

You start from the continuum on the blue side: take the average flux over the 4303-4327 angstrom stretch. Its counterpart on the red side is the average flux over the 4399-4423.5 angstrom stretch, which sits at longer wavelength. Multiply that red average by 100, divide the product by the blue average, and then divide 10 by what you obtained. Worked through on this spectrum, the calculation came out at 0.076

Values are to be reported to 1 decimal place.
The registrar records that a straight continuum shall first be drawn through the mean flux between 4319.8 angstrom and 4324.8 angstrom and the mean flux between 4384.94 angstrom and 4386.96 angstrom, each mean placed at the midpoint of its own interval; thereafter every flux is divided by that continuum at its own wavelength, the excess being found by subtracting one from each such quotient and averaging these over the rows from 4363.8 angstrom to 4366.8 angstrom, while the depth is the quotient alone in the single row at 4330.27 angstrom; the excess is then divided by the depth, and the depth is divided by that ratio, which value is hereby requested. 4.6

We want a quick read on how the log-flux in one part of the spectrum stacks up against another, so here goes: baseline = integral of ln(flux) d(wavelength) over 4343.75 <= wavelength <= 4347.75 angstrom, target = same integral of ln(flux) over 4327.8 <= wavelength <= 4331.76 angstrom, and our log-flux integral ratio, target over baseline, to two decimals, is 1.01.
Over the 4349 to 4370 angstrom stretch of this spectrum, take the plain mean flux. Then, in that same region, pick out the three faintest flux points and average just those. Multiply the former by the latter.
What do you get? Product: 621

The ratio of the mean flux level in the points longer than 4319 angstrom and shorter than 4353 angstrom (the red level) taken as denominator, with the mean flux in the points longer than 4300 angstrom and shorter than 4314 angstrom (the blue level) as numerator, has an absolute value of 0.7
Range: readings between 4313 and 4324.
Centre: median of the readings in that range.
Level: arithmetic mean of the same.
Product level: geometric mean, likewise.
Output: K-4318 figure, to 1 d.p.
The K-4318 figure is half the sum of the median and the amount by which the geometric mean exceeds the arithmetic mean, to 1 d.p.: 13.0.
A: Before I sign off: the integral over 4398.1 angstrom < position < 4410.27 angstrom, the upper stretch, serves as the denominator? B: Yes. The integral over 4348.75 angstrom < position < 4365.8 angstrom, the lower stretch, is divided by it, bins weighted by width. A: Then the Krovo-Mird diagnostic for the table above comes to 1.5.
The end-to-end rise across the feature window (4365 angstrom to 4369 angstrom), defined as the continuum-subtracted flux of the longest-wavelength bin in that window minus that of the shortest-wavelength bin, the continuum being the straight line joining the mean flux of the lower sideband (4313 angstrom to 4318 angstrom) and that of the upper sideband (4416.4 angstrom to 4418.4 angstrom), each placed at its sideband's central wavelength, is -3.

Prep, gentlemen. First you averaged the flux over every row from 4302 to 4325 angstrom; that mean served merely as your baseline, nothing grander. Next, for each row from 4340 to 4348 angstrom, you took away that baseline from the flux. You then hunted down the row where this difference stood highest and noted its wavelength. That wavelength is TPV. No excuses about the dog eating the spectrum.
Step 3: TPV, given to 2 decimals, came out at 4344.25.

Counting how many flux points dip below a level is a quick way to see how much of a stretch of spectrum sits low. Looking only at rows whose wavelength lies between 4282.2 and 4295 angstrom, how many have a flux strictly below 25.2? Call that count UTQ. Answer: 13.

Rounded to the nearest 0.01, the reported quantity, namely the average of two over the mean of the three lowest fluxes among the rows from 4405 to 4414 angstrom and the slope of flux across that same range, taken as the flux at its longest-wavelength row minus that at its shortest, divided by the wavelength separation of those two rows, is 0.25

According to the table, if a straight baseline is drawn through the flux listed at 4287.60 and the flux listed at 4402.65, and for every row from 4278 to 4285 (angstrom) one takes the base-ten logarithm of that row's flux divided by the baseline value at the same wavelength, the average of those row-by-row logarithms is 0.03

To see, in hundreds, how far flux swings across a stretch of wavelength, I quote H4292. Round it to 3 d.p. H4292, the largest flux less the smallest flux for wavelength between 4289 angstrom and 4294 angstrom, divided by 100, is 0.052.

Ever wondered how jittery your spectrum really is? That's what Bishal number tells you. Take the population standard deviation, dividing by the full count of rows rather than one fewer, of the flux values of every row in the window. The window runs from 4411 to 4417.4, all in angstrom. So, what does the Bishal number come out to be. 1.2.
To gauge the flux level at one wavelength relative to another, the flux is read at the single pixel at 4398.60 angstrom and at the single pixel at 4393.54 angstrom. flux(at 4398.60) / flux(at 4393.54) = 1.20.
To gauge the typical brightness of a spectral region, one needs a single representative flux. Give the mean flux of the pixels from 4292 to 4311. 16.1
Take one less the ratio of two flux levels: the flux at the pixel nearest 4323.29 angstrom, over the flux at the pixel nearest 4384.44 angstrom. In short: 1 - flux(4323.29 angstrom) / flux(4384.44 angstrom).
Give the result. 0.19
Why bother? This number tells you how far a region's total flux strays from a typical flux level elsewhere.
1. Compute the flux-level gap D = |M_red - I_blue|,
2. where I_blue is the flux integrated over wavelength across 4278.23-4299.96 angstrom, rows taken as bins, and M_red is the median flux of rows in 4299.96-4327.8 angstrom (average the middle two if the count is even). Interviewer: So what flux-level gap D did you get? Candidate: 405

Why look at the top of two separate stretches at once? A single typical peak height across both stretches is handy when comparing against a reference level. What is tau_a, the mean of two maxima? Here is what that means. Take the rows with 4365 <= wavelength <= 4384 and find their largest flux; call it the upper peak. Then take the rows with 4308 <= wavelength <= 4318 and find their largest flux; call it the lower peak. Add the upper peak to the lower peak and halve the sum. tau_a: 29.1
